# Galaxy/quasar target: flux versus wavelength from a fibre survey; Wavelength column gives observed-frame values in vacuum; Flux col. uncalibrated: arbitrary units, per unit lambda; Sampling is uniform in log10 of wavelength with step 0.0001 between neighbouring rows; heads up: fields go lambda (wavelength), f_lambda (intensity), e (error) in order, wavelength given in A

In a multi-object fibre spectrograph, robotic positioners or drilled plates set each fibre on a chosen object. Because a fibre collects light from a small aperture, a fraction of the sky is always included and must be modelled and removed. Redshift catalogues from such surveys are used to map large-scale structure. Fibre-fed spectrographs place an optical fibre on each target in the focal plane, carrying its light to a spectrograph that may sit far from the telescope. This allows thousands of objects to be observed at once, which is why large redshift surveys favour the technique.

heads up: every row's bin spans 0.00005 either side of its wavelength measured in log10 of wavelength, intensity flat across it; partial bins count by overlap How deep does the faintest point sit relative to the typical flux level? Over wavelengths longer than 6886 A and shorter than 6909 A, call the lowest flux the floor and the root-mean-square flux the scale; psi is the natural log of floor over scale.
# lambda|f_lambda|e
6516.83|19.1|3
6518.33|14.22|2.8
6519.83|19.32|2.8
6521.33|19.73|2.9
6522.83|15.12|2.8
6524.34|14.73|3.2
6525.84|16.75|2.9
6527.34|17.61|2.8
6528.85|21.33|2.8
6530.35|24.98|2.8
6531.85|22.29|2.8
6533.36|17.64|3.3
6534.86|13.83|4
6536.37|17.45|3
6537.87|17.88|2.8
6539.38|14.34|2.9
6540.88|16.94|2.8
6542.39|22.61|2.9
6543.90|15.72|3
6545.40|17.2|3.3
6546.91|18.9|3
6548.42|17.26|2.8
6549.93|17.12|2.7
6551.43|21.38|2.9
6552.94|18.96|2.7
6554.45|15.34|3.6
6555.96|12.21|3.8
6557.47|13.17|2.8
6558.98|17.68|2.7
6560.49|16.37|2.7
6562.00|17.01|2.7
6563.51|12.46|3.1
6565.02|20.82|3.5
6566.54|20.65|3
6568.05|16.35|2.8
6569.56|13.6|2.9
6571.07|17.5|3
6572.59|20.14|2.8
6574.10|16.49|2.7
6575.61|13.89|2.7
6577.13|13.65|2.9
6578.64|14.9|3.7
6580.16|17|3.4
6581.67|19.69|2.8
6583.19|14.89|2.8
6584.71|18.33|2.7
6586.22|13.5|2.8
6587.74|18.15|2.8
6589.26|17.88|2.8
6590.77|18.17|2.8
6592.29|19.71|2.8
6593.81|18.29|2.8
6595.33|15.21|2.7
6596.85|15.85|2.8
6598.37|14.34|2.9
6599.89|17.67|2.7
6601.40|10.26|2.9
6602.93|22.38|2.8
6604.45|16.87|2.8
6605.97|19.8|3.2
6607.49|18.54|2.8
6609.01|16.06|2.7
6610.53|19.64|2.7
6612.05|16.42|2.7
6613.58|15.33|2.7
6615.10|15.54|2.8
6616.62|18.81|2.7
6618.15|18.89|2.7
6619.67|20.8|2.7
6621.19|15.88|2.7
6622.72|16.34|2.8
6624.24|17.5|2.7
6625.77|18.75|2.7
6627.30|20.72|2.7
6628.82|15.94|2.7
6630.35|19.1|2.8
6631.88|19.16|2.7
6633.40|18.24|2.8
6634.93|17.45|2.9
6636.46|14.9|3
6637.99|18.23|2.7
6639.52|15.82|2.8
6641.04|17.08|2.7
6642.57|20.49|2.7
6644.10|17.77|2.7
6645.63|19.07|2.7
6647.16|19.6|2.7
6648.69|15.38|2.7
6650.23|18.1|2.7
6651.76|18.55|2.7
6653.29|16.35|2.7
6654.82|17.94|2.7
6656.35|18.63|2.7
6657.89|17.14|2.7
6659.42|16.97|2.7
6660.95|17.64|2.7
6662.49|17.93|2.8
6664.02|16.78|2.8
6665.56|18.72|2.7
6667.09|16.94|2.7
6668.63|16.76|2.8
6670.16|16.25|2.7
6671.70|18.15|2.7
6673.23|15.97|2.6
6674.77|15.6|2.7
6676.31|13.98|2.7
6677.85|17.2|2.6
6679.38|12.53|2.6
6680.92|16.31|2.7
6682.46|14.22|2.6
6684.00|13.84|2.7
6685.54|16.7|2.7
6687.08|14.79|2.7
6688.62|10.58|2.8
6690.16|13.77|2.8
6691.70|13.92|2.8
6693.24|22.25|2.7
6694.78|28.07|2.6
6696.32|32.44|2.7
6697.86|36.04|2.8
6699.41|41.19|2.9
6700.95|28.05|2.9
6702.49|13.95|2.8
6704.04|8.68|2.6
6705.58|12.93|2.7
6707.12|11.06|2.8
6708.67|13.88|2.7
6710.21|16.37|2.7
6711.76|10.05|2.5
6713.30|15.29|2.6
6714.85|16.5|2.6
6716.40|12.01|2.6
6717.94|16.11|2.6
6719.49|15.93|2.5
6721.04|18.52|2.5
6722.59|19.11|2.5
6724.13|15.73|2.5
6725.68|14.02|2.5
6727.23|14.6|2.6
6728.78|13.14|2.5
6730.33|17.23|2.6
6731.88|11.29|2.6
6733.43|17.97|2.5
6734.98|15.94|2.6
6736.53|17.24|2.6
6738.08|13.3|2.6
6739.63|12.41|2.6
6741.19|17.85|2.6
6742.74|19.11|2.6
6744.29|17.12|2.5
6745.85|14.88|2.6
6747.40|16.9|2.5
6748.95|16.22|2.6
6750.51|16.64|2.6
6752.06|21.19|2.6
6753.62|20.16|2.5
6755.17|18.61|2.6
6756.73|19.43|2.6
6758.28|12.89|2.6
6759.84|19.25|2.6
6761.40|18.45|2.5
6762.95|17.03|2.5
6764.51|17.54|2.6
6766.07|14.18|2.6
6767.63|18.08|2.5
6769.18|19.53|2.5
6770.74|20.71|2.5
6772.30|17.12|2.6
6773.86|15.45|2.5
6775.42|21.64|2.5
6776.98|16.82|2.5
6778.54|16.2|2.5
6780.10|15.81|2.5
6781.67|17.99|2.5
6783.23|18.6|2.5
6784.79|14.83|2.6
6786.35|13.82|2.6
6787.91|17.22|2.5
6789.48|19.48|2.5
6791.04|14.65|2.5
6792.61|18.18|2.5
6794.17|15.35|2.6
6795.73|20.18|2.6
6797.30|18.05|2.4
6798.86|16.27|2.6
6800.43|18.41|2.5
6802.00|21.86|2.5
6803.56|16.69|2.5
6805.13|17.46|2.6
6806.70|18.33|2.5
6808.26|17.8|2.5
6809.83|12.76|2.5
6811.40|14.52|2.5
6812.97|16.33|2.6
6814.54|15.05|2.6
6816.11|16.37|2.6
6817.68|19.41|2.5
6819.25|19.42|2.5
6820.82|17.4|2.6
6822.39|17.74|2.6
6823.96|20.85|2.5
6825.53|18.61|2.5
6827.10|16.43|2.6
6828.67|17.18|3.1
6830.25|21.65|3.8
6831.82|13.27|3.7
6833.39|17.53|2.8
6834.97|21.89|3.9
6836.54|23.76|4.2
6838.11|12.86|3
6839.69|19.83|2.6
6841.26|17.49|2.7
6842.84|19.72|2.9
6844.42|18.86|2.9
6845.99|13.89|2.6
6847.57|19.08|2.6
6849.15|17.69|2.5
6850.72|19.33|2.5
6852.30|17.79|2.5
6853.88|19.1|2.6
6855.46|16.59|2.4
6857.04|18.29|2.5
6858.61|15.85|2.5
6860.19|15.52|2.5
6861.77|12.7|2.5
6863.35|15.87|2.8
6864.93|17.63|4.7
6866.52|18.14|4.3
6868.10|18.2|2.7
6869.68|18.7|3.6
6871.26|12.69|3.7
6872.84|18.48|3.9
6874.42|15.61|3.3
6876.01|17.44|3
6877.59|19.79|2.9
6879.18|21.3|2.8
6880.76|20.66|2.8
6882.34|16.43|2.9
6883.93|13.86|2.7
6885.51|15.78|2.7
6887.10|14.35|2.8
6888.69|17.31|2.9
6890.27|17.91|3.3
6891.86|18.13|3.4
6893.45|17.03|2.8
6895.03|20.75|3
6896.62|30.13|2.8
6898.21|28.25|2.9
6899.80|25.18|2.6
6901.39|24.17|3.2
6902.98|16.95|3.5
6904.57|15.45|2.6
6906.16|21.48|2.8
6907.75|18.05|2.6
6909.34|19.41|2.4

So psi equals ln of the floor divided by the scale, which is -0.376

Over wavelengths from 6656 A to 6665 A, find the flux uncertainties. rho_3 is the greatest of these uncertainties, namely 2.8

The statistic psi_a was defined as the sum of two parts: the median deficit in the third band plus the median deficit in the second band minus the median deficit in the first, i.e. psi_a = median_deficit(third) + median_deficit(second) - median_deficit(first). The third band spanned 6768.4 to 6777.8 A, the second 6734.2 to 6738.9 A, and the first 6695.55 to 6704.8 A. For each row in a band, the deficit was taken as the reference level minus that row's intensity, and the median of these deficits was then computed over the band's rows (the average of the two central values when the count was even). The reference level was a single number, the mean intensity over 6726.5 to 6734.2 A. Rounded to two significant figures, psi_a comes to 11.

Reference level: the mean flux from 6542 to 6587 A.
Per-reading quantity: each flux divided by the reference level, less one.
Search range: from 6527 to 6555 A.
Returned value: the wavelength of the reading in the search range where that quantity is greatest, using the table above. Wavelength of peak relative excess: 6530.35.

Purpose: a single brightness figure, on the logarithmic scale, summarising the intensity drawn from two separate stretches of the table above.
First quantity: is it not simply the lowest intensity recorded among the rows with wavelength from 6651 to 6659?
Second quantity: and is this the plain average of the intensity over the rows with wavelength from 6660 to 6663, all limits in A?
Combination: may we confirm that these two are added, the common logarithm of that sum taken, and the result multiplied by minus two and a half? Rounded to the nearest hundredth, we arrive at -3.83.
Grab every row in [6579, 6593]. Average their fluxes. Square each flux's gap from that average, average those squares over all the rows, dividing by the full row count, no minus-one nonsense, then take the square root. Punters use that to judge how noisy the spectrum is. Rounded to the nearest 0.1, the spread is 2.0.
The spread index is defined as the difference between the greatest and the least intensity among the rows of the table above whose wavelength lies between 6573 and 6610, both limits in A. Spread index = 12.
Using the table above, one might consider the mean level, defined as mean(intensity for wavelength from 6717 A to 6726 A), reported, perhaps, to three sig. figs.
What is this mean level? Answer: 16.6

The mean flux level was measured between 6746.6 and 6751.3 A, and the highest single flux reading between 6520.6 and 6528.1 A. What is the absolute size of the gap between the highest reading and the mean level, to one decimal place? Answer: 3.1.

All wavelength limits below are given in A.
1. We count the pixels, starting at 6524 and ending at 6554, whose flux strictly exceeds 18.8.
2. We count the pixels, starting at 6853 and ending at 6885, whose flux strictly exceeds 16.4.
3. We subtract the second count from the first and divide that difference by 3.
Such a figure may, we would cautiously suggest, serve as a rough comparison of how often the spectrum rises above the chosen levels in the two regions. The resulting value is -2.0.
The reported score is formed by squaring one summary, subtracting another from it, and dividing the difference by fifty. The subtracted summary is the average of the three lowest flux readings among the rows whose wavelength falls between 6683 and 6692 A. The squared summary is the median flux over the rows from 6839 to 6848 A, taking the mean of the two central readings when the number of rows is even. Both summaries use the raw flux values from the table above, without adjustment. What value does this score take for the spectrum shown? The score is 6.9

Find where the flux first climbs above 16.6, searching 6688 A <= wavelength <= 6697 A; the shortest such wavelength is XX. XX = 6693.24 A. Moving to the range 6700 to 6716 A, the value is 6700.95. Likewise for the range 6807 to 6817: 6808.26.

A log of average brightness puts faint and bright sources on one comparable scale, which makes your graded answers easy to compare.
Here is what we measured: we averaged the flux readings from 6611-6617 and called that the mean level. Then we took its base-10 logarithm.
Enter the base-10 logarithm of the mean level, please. 1.218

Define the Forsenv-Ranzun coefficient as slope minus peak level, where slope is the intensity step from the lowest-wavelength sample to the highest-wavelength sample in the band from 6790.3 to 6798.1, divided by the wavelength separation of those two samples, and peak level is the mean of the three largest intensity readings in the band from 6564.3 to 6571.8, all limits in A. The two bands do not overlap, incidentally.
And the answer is -19.1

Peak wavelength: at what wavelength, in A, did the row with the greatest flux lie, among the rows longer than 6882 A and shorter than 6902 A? 6896.62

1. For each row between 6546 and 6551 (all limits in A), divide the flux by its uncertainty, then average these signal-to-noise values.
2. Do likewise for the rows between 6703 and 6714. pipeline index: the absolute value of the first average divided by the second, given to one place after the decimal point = 1.3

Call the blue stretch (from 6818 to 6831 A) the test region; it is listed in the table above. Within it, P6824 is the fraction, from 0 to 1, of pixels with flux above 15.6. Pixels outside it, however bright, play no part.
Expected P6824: 1.00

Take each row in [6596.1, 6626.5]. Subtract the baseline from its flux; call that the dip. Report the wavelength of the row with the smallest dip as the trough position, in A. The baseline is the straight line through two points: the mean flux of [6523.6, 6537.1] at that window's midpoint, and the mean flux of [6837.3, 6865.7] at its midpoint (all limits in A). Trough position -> 6601.40 A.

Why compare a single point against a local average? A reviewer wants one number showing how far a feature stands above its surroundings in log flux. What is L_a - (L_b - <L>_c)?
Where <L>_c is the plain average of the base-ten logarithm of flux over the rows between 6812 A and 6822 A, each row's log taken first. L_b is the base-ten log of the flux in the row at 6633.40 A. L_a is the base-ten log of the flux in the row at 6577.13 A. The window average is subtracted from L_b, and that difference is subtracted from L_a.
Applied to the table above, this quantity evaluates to 1.11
